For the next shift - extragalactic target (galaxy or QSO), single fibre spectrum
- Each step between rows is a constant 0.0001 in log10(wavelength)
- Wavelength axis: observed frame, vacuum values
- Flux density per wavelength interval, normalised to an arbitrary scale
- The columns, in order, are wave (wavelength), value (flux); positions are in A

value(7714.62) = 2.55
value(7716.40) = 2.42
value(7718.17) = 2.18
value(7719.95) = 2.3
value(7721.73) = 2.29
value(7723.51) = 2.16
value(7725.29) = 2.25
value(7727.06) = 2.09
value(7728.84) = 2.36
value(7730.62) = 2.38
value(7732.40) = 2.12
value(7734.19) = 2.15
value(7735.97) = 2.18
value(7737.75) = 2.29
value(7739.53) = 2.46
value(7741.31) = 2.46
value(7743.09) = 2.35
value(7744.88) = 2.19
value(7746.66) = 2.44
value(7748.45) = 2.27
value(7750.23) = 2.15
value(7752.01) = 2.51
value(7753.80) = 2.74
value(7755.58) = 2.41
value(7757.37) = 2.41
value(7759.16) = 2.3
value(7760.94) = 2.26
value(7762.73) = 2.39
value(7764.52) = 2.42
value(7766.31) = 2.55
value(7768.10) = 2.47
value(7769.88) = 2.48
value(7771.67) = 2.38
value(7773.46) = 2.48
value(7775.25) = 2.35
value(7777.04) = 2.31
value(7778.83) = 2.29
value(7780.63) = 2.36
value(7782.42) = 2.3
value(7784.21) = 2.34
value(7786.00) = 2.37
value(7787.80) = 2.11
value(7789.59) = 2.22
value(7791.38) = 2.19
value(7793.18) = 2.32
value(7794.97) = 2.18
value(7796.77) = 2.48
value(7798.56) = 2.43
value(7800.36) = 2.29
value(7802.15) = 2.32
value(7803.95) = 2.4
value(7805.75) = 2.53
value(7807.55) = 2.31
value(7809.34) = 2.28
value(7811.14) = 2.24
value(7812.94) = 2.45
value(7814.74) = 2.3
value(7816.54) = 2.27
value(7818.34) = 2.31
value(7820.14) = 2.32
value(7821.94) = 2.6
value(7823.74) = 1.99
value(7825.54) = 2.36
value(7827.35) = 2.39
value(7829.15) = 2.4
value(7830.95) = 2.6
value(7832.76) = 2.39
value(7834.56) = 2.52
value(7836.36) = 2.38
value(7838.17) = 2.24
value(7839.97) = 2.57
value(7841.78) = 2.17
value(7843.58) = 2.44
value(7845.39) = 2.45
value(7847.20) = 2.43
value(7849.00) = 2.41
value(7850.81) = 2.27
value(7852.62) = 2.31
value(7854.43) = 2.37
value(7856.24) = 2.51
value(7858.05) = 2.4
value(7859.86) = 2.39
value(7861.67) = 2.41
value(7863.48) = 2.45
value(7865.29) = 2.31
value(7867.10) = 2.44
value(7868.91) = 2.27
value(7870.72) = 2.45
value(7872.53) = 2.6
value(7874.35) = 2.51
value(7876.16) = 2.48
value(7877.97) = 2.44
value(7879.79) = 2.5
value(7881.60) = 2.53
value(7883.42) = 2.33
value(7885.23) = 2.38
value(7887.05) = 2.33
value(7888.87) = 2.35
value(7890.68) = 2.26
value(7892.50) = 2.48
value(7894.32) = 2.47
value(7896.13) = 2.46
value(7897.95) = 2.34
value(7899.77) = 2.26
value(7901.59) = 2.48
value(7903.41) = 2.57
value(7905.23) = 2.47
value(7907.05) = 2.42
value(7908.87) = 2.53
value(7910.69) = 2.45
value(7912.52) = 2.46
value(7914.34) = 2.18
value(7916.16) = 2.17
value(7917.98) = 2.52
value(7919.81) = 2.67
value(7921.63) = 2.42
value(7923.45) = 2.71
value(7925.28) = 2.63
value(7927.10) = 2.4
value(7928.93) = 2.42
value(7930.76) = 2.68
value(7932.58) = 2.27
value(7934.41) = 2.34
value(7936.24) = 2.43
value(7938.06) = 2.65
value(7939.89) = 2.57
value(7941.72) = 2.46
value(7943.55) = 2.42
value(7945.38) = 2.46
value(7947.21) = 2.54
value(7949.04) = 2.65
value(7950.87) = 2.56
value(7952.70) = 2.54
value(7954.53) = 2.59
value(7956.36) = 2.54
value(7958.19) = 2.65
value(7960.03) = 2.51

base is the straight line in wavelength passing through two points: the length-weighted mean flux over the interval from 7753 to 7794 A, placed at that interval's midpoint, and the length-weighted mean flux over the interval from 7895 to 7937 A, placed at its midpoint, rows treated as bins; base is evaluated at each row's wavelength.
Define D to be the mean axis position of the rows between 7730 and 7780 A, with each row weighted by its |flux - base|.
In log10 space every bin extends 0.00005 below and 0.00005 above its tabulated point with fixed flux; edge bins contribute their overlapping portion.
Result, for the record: 7751.9 A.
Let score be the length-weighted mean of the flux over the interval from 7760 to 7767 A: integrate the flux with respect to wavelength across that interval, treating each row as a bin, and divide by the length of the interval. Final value 2.40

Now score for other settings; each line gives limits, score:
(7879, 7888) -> 2.41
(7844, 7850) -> 2.43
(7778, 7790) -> 2.29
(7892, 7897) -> 2.47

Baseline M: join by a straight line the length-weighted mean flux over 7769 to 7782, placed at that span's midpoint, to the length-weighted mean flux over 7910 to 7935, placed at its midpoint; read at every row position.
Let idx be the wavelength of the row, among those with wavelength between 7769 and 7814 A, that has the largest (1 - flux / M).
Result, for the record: 7787.80 A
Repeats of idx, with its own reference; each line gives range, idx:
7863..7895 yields 7890.68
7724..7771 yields 7727.06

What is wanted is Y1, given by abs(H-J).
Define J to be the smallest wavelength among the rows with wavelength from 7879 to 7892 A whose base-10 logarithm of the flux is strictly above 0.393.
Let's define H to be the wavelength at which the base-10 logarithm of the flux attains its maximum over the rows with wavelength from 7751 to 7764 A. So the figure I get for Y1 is 126.0 A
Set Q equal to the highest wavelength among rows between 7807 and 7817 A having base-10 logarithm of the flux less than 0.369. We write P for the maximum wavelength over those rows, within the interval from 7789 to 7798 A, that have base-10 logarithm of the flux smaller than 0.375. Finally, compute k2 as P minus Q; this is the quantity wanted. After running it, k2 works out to -21.6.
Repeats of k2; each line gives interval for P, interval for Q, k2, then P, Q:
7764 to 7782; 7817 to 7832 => -43.1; 7780.63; 7823.74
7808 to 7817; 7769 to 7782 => 37.7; 7816.54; 7778.83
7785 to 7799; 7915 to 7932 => -121.2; 7794.97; 7916.16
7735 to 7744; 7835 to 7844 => -98.7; 7743.09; 7841.78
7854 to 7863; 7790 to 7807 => 52.3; 7854.43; 7802.15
